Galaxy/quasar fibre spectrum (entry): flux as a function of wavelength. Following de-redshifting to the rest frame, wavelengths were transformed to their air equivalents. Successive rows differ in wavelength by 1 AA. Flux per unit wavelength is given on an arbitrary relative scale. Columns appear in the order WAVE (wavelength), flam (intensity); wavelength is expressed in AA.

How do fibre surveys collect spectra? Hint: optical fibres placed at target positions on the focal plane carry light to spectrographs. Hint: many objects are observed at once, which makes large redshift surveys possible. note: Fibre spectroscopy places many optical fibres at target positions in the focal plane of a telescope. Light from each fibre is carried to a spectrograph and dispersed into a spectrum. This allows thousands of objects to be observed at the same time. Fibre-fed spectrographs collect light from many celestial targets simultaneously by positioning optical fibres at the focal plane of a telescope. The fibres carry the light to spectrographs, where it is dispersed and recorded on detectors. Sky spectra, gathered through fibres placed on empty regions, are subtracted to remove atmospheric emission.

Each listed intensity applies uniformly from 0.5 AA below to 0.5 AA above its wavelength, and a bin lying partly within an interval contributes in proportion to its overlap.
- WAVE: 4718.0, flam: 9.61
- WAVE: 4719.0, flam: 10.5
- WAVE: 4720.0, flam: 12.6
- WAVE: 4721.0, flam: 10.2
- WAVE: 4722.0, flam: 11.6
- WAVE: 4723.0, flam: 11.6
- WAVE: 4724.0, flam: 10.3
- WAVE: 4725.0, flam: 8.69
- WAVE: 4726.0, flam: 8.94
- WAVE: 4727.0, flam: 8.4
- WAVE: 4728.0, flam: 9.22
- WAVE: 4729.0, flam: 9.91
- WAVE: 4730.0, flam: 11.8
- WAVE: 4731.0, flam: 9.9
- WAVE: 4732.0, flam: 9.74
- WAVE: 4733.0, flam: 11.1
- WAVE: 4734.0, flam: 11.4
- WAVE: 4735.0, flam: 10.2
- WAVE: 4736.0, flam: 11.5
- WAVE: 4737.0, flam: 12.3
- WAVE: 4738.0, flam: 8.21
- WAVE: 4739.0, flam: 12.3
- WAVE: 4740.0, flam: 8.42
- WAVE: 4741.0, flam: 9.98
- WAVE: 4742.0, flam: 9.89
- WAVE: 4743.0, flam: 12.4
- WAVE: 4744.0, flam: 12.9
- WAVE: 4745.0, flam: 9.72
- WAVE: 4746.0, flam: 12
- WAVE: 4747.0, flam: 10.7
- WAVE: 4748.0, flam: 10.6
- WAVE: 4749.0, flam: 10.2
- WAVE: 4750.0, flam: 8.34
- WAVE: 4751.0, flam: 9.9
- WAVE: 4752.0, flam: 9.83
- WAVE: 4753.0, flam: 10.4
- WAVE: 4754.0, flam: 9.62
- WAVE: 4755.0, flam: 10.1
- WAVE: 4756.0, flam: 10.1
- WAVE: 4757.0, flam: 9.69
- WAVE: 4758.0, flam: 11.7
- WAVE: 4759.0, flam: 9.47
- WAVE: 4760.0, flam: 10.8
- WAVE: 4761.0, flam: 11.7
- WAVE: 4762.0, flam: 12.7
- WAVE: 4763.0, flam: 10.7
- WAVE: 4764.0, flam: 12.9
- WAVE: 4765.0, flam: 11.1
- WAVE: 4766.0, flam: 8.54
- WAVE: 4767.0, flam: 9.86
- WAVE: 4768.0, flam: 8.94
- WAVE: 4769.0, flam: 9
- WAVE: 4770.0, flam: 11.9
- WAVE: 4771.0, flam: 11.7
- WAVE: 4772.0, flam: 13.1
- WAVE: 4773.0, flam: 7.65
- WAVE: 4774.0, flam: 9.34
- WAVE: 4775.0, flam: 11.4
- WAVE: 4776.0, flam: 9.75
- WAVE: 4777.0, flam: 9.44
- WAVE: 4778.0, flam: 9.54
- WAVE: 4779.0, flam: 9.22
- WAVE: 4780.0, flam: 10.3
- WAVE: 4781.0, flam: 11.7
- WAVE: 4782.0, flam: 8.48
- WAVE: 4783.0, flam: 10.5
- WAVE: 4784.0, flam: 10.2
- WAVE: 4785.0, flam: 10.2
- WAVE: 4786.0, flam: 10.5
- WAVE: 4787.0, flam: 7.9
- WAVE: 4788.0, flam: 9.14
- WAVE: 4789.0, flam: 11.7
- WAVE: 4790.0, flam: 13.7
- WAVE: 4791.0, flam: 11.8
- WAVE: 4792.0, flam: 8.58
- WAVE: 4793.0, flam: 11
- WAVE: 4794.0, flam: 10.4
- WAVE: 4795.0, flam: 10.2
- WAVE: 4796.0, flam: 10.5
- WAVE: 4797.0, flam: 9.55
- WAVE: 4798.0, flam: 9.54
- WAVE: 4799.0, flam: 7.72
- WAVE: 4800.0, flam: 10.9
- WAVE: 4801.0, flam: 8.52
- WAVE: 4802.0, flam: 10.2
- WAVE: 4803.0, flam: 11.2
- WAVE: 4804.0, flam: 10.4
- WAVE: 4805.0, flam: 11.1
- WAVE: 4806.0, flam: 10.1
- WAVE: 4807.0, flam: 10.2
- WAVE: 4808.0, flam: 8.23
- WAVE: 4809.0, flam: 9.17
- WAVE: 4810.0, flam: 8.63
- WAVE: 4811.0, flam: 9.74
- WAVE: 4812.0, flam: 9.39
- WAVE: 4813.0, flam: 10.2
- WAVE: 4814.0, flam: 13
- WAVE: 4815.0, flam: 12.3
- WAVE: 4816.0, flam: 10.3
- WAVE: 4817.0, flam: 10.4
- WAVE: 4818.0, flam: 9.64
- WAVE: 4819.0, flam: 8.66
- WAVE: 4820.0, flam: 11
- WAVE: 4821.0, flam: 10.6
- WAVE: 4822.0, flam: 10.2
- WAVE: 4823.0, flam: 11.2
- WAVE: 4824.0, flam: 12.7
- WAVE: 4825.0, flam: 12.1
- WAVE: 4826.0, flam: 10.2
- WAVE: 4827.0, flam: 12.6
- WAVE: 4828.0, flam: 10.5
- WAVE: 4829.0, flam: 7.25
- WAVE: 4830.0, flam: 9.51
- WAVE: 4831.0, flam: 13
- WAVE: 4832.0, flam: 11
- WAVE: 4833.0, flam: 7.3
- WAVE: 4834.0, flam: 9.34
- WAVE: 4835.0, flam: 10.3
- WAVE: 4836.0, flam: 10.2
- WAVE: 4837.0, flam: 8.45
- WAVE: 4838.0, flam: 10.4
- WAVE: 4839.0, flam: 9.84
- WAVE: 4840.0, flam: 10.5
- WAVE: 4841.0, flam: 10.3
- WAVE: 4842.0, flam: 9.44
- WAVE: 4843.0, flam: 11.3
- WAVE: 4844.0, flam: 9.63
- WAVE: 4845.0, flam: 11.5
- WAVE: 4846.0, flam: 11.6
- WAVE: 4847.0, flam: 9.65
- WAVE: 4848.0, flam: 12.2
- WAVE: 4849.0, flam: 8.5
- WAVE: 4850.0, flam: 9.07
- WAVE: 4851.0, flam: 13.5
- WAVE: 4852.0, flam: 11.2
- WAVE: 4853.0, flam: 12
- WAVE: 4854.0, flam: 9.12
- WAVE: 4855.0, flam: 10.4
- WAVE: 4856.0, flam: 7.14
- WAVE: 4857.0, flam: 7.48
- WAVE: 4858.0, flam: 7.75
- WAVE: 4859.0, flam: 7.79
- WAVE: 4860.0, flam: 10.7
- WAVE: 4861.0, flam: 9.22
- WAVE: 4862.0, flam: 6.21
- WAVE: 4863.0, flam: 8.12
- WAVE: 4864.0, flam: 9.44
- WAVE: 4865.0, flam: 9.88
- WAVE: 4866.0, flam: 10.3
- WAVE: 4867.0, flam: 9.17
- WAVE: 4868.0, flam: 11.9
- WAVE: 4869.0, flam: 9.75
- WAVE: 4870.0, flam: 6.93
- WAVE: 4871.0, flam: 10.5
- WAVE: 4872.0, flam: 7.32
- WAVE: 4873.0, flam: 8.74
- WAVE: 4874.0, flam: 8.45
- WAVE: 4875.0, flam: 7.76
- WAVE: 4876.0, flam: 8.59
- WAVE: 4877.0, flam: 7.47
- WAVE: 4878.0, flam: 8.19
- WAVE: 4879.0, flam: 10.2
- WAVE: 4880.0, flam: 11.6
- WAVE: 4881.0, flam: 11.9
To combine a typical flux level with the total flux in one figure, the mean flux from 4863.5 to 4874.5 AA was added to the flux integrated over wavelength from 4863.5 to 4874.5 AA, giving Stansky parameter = 112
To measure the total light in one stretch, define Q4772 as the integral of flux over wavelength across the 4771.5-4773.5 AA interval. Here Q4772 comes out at 21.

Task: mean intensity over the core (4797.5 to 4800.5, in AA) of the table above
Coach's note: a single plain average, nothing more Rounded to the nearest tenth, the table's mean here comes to 9.4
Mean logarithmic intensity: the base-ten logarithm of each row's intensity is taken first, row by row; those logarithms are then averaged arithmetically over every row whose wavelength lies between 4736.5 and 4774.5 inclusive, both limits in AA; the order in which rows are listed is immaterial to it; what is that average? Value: 1.02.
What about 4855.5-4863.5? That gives 0.90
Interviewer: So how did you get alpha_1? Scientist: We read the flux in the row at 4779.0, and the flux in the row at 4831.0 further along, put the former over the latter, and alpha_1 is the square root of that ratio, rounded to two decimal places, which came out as 0.84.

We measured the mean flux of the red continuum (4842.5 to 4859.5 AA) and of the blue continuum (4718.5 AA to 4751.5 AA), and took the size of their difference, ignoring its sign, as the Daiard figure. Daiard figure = 0.48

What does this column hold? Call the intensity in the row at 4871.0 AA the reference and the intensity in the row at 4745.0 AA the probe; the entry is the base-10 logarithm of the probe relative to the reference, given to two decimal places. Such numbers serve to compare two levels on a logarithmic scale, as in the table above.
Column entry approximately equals -0.03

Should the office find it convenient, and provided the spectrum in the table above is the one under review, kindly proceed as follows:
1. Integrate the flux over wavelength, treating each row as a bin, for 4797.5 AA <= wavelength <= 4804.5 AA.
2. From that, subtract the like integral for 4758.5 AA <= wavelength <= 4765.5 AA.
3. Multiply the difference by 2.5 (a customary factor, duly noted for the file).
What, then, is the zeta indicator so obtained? -27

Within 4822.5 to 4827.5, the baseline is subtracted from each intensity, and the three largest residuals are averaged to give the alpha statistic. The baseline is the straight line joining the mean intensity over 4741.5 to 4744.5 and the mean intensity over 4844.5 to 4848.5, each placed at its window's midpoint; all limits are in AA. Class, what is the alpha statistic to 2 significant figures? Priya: 1.1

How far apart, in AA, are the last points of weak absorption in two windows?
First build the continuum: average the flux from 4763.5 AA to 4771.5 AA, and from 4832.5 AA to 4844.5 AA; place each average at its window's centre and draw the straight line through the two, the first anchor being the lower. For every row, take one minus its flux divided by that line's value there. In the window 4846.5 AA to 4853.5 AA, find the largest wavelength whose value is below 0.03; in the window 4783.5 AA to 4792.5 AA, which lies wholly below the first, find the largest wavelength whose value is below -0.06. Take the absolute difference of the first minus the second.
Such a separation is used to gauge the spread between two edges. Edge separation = 62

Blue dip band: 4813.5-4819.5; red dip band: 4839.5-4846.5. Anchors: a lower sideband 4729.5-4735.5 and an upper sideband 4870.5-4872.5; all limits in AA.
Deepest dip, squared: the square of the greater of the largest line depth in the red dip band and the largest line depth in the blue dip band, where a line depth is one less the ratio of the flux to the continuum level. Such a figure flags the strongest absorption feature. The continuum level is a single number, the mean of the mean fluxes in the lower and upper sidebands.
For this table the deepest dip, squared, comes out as 0.014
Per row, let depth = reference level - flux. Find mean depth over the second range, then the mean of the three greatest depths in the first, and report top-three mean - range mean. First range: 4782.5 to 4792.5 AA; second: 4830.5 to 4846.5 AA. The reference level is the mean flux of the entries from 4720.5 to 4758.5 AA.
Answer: 1.72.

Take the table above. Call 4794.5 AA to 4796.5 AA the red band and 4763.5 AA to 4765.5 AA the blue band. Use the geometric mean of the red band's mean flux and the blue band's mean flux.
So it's 11.1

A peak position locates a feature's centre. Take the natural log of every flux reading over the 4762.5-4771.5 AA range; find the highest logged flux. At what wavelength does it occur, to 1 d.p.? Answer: 4764.0 AA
